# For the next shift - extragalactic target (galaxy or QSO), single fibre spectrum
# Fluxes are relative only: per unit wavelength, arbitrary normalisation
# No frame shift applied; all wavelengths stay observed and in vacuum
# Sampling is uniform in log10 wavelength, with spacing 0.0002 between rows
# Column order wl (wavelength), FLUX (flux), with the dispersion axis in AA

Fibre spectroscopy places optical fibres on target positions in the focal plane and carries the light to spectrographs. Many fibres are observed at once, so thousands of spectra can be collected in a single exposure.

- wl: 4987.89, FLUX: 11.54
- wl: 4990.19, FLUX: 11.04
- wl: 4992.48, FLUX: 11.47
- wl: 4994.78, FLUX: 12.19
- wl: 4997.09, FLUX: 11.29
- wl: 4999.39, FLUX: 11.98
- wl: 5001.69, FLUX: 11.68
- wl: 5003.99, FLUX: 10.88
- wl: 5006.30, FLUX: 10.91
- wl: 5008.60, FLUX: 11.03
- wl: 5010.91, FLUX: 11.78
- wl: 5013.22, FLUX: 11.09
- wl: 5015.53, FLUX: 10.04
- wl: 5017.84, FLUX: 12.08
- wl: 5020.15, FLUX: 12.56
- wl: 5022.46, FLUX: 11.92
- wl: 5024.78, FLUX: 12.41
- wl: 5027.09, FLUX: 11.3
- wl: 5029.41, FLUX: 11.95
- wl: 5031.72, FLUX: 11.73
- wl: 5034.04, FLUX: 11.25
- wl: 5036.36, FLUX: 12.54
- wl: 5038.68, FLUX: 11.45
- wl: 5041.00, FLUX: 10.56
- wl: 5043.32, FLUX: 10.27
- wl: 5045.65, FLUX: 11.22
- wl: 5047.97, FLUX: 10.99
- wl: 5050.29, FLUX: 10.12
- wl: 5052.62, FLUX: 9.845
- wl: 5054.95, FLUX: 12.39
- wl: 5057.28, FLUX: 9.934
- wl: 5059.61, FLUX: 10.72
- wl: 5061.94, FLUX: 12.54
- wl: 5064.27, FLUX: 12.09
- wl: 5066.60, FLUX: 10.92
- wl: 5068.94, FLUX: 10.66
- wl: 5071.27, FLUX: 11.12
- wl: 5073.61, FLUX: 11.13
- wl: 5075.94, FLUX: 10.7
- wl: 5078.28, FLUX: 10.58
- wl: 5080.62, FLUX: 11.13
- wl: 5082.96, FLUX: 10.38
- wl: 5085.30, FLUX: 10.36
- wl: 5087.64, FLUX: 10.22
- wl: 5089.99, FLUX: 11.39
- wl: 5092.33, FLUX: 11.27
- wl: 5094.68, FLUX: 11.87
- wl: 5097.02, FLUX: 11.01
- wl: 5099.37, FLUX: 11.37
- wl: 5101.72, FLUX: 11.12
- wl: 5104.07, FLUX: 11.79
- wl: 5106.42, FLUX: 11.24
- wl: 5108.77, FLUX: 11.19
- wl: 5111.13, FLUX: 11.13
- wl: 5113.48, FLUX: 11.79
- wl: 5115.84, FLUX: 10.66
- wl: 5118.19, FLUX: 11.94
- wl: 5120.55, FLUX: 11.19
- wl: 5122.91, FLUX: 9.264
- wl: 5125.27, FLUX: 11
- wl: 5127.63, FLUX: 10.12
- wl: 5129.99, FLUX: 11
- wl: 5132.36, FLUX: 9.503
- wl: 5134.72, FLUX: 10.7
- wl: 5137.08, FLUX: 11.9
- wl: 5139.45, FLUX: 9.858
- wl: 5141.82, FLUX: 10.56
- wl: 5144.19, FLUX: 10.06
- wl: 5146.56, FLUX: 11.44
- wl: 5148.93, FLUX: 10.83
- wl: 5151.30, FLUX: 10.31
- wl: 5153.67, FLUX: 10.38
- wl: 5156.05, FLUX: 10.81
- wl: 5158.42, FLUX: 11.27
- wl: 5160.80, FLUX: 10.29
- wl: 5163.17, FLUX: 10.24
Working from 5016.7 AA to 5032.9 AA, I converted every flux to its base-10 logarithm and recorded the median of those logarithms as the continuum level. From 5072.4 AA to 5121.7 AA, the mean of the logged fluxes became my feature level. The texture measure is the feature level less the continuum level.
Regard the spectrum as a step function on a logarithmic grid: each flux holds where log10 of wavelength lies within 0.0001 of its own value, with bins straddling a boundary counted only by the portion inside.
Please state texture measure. -0.032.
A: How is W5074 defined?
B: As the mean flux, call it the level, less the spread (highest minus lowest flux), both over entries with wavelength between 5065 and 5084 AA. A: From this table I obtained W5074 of 10.1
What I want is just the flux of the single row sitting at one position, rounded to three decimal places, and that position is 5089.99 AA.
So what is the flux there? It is 11.390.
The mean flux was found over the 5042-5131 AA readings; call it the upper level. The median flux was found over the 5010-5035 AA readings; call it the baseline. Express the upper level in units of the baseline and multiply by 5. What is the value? 4.67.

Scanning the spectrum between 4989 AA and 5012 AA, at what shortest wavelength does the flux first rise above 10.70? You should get 4990.19 AA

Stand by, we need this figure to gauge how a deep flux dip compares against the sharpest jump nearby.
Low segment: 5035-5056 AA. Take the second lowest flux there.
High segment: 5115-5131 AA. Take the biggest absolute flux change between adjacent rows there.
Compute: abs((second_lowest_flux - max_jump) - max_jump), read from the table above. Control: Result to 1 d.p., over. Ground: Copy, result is 6.3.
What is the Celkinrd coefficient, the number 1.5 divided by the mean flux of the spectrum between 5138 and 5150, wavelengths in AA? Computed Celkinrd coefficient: 0.142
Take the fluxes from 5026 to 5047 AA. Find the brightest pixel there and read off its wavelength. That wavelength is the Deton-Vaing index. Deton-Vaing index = 5036.36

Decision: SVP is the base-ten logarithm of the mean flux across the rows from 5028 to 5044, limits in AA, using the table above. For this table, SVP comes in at 1.06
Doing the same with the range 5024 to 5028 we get 1.07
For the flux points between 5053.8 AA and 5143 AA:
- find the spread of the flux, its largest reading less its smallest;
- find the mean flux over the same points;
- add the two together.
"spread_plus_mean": 14.3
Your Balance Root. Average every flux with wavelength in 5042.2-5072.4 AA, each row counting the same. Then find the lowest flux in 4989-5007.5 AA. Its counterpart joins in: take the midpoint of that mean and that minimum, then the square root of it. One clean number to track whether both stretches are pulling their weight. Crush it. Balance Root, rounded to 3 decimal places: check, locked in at 3.307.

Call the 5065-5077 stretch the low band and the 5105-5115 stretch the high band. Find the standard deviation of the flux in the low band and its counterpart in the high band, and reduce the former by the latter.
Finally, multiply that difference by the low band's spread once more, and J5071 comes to 0.0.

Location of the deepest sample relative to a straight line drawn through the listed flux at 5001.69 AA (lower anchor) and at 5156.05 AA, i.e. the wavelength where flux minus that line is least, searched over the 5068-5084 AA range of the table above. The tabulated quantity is 5082.96 AA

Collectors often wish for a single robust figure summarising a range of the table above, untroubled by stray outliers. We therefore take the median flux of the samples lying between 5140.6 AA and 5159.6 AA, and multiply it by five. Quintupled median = 53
